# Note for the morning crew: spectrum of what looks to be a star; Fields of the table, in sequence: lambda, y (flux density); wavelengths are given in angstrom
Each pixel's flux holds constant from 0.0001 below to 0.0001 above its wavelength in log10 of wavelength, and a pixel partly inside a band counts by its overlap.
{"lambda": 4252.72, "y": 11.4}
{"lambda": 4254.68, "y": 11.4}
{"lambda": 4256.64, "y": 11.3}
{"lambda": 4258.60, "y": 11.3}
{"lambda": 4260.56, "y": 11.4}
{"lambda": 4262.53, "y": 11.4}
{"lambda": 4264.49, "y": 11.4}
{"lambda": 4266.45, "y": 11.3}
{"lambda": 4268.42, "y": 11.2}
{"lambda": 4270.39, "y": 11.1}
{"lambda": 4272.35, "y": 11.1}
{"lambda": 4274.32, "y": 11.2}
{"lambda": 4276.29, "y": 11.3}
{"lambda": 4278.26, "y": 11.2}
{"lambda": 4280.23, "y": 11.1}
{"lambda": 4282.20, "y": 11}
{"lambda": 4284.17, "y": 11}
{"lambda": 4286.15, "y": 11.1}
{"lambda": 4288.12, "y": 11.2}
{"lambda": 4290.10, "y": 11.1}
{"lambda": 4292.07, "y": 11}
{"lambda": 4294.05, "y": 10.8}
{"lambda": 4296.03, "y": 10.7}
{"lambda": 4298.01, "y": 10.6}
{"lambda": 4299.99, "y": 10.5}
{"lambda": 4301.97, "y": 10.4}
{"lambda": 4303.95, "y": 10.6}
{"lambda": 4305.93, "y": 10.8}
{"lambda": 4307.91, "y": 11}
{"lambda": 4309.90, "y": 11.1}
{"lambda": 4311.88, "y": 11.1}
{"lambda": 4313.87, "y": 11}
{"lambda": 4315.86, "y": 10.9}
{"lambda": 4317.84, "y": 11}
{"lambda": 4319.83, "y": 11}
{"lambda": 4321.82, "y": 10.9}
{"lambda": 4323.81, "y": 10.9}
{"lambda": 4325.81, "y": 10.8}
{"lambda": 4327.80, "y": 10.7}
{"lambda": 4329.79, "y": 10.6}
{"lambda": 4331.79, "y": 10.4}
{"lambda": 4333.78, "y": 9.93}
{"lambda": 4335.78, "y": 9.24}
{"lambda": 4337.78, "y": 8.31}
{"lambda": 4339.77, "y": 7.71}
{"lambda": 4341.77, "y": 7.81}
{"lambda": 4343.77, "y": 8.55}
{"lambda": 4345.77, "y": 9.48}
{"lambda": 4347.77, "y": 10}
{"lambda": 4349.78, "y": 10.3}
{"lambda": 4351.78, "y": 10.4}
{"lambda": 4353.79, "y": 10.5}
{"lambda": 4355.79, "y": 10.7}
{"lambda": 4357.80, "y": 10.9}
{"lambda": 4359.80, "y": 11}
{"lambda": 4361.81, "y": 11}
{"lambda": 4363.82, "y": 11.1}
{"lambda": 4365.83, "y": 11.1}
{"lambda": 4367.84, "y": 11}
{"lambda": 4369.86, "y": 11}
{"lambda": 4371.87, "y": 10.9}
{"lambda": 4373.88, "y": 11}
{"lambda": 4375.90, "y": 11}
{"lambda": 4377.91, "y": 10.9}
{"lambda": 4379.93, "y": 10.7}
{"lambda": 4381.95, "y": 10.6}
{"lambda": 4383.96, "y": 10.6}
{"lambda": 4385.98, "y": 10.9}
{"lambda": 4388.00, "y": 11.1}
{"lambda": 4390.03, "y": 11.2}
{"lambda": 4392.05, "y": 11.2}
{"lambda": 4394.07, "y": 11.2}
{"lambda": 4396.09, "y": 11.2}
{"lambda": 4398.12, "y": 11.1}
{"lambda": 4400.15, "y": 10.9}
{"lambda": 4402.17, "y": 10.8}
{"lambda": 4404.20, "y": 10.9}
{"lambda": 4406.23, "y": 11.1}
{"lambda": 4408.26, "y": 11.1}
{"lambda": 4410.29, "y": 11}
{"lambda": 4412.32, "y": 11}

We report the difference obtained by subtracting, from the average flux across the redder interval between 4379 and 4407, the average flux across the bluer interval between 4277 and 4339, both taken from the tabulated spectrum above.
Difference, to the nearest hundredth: 0.26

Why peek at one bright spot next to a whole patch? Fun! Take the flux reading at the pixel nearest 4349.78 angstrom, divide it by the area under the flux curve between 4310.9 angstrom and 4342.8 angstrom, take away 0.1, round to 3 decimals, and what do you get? -0.068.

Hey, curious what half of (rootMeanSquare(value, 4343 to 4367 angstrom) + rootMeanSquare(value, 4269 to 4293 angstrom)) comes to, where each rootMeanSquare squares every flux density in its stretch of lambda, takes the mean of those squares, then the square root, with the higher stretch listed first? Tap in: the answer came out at 10.8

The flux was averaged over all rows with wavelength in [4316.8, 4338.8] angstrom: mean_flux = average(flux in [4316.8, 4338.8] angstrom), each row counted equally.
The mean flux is 10.3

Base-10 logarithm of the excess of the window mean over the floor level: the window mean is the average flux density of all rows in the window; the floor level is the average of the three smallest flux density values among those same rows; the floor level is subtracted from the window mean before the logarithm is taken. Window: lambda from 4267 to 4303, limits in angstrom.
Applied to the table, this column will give -0.32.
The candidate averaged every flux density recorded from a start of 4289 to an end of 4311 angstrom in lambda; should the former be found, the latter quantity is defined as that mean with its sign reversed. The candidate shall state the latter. -10.8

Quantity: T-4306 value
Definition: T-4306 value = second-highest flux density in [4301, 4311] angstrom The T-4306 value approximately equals 11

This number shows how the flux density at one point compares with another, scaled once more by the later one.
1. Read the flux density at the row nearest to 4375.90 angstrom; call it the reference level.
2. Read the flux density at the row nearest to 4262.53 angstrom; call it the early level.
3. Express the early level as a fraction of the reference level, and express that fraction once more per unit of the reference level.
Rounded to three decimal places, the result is 0.094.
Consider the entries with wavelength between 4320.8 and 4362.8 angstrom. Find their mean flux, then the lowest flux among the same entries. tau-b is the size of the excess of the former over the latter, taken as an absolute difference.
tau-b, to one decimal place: 2.3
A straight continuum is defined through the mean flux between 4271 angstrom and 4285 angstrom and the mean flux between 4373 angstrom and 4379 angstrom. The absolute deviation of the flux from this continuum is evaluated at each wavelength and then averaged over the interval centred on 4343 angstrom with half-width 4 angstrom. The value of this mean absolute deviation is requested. 2.6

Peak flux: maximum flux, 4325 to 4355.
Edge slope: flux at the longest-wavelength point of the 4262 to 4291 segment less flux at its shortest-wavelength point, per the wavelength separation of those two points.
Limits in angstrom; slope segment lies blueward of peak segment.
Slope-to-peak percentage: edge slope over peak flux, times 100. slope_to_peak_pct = -0.10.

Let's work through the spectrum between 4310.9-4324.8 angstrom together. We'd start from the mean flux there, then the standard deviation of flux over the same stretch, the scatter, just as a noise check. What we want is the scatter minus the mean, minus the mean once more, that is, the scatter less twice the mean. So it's -21.9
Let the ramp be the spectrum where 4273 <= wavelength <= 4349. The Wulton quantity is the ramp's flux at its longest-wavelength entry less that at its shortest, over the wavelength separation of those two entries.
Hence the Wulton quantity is -0.016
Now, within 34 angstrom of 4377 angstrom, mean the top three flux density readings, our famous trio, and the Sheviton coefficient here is 11.20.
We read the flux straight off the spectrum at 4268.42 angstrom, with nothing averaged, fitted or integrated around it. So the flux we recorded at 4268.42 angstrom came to 11.2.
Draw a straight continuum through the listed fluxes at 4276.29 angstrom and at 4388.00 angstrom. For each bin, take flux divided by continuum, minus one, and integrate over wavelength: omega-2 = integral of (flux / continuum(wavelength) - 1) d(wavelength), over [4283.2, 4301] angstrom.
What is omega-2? -0.6 angstrom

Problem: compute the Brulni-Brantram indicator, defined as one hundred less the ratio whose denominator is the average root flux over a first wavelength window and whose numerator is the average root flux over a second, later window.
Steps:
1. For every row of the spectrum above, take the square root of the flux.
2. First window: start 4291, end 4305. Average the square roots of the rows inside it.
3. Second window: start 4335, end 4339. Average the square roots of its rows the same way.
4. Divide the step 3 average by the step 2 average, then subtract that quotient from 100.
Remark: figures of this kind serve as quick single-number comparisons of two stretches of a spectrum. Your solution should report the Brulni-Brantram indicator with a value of 99.1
